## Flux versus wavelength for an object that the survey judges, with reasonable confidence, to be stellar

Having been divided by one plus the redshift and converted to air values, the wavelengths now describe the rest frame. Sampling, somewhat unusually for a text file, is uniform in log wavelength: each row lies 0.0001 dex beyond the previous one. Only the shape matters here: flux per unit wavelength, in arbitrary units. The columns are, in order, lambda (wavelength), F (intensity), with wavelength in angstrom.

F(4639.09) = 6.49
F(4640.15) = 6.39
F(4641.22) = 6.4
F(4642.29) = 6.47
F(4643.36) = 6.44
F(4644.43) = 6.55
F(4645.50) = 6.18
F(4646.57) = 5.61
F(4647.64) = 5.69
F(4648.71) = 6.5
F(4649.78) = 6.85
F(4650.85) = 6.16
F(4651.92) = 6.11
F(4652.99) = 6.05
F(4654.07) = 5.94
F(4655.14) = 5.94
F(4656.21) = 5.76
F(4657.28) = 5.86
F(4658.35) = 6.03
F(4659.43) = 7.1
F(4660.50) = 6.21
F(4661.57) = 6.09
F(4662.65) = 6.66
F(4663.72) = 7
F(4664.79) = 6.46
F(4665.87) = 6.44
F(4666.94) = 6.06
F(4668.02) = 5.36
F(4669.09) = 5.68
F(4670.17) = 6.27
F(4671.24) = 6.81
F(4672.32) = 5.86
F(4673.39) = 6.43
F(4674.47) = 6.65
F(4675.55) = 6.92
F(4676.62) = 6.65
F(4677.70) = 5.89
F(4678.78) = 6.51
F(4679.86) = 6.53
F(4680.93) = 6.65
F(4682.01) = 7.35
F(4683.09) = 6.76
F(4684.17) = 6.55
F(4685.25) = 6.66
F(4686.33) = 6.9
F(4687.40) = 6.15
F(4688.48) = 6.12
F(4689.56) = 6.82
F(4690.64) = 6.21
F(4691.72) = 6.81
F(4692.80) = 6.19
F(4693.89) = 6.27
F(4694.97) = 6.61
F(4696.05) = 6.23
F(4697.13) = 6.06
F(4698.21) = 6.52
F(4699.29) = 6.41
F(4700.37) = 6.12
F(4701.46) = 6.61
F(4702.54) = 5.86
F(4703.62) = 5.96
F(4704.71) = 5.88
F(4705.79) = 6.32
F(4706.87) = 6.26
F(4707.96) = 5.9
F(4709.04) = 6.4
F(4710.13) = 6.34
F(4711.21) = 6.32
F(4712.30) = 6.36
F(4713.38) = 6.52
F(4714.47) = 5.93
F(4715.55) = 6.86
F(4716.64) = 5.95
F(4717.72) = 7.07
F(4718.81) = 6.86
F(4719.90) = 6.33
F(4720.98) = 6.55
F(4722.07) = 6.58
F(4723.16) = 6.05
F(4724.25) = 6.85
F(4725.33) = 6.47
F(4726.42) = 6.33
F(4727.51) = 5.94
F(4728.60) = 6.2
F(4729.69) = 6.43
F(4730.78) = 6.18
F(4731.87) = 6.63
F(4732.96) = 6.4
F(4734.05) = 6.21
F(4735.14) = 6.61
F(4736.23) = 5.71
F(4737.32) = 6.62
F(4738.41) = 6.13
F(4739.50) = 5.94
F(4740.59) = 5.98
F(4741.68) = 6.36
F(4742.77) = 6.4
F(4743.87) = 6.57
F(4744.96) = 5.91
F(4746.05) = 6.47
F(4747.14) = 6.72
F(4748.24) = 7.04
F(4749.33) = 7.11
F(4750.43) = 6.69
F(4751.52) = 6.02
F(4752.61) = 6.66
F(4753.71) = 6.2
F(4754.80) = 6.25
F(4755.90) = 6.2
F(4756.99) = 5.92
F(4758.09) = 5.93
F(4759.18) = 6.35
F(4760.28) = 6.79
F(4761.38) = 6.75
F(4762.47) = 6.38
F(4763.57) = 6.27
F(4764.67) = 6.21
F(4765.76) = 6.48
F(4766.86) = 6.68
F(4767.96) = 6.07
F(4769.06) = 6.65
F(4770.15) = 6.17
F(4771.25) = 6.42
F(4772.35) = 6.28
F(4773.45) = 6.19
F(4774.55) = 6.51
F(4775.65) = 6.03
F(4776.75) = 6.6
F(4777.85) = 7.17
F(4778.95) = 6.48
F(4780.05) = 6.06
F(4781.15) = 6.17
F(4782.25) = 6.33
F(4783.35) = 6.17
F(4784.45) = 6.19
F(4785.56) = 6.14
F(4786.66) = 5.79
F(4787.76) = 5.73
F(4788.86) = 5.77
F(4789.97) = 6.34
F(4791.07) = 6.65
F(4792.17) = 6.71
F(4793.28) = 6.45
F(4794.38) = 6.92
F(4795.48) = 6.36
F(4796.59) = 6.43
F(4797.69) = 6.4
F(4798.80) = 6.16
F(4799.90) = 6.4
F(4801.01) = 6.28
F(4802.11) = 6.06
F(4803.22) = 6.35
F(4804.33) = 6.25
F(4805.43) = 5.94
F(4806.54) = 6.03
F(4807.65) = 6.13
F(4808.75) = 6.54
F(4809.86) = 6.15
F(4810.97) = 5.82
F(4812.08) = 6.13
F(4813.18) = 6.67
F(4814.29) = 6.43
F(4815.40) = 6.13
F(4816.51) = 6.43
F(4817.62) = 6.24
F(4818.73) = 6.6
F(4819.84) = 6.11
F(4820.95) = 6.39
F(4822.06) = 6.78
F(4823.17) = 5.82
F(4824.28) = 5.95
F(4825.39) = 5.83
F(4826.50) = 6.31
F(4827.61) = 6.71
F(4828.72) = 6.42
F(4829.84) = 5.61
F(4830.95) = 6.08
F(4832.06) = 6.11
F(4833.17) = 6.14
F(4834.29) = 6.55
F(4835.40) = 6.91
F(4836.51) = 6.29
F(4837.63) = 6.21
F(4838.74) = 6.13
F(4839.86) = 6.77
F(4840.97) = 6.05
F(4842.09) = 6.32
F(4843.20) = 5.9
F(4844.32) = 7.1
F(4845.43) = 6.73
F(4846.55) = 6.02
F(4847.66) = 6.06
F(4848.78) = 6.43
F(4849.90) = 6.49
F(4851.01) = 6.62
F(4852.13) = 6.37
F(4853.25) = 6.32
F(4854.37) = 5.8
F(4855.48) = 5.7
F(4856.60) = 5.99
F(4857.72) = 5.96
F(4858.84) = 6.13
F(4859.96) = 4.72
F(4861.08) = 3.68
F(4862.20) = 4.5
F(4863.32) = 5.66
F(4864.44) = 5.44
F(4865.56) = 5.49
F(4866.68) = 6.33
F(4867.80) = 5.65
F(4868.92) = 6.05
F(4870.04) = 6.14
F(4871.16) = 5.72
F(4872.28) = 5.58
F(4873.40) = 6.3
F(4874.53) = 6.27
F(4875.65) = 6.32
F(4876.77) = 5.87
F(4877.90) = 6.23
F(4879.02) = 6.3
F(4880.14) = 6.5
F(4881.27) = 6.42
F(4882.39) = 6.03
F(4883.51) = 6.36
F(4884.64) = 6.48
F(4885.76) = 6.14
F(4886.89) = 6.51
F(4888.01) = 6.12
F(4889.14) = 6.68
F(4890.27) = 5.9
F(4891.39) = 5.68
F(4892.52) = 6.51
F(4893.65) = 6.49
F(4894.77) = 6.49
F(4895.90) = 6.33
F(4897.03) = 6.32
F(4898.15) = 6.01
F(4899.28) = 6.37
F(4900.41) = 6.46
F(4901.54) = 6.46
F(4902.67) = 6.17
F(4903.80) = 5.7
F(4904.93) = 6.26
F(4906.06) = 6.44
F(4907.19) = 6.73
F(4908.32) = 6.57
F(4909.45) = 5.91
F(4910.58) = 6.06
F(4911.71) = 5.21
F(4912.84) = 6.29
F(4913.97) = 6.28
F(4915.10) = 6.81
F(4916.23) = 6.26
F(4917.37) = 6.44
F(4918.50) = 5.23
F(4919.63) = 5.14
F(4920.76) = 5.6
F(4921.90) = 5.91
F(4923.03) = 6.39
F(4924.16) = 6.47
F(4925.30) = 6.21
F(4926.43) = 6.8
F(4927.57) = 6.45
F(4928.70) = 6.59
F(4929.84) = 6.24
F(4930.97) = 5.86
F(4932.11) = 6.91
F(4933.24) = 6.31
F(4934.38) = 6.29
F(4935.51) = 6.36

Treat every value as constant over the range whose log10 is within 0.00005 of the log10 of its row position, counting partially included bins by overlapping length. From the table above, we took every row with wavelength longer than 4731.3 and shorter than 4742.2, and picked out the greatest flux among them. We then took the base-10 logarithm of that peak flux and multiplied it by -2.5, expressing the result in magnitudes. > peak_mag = -2.05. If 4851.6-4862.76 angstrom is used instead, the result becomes -2.01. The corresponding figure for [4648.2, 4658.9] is -2.09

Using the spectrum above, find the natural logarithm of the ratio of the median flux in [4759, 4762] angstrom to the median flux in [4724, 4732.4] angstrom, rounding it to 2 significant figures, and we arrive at 0.056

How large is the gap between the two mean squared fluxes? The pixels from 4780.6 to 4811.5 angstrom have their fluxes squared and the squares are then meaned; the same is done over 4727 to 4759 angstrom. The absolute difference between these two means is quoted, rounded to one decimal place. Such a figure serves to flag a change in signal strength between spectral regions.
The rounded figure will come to 1.1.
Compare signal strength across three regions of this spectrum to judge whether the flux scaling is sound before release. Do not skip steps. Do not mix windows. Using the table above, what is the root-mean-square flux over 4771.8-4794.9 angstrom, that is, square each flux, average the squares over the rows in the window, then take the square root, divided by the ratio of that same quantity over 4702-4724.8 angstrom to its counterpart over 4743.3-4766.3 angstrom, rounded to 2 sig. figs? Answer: 6.4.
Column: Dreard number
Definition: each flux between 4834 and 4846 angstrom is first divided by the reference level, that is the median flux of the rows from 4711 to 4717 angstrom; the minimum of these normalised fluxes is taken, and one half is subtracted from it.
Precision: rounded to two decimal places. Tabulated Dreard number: 0.43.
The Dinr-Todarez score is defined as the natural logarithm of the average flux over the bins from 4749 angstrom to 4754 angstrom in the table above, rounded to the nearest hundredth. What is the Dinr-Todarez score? 1.88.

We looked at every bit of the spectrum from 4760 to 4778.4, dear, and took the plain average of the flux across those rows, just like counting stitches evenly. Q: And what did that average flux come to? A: 6.45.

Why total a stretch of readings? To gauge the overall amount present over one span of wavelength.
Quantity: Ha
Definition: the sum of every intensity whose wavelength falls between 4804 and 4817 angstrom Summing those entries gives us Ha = 75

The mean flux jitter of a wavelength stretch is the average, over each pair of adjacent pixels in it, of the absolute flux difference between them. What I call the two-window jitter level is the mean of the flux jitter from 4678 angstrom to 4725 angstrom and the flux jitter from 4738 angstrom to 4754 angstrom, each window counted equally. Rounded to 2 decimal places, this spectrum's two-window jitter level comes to 0.37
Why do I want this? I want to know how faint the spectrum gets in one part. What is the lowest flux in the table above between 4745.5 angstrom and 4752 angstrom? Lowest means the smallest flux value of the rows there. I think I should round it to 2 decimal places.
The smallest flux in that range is 6.02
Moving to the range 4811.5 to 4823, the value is 6.11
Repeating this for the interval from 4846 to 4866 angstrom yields 3.68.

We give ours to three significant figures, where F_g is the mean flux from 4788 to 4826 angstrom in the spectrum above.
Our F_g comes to 6.28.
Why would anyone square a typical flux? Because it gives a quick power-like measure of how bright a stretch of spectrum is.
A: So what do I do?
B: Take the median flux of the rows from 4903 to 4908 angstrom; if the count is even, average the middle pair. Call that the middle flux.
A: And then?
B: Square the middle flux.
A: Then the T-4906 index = 40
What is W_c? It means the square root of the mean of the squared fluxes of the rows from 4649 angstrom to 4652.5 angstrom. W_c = 6.38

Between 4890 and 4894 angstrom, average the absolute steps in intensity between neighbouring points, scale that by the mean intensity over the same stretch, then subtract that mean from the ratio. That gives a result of -6.09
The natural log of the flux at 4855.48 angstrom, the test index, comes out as 1.74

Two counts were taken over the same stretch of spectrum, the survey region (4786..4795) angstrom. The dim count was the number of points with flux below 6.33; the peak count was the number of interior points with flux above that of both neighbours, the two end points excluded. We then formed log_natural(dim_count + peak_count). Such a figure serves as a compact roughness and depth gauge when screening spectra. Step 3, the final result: 1.39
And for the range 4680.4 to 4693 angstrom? 2.08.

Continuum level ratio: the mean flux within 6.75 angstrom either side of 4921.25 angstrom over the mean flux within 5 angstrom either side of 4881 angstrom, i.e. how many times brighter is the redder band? 0.98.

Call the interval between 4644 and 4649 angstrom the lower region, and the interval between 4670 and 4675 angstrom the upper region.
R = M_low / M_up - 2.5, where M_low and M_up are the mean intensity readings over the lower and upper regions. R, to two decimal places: -1.55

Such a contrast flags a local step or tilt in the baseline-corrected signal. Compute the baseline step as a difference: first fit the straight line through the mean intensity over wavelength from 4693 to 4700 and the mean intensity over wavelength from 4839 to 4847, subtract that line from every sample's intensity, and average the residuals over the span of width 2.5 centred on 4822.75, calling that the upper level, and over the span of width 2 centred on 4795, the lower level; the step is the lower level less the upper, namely 0.4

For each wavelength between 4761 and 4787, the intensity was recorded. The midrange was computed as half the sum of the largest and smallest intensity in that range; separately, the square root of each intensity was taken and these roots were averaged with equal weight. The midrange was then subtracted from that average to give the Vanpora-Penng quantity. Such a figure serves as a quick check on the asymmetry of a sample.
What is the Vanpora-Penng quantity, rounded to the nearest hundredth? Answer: -3.96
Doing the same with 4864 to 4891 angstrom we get -3.59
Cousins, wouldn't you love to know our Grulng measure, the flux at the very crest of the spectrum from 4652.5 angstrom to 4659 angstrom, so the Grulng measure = 6.05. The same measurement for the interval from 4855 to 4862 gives 6.13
